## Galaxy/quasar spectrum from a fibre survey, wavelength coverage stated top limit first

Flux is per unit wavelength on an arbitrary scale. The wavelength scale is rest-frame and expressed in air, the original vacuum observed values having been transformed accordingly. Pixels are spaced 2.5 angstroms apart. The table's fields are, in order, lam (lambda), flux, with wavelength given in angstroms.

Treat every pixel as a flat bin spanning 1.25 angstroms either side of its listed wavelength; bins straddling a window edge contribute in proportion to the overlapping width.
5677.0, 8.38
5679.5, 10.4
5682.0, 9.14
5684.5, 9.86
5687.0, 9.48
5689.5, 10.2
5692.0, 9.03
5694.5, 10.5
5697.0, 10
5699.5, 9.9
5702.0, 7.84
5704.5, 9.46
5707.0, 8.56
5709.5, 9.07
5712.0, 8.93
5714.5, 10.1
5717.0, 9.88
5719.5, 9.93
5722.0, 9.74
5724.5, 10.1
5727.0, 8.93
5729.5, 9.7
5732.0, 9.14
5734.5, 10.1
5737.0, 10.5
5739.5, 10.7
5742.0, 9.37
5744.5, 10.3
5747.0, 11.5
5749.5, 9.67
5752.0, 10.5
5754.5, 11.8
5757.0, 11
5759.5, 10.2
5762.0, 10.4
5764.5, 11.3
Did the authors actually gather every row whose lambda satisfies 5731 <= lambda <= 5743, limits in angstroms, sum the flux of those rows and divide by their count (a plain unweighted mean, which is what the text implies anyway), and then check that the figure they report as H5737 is 10.0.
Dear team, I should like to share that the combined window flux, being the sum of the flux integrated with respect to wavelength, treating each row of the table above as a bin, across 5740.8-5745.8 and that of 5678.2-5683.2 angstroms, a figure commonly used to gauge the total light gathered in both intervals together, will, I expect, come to 98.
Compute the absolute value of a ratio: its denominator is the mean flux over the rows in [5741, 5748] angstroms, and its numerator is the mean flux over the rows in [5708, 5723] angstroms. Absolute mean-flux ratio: 0.92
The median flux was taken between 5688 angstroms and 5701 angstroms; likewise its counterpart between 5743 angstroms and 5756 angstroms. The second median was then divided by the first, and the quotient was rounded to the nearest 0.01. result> 1.05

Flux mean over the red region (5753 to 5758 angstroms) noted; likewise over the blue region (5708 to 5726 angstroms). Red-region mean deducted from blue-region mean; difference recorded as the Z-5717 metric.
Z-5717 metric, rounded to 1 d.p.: -1.7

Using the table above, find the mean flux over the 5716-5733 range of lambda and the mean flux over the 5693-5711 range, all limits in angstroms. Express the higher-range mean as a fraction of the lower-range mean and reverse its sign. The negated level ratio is -1.03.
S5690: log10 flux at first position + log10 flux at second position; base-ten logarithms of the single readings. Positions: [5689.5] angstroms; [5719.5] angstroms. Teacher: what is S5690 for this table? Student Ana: 2.01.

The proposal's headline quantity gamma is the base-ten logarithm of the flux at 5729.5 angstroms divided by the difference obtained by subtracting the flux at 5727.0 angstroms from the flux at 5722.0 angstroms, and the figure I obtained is 1.1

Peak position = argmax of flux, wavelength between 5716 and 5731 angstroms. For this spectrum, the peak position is 5724.5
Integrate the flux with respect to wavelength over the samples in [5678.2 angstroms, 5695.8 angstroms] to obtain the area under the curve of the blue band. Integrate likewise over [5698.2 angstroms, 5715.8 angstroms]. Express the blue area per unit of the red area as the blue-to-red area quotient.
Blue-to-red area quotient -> 1.07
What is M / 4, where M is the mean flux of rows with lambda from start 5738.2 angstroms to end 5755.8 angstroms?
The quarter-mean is 2.64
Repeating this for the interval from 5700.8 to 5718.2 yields 2.28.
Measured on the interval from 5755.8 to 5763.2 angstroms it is 2.63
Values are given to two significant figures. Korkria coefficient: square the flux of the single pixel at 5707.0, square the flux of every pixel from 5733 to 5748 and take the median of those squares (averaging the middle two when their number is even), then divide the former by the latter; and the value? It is 0.68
